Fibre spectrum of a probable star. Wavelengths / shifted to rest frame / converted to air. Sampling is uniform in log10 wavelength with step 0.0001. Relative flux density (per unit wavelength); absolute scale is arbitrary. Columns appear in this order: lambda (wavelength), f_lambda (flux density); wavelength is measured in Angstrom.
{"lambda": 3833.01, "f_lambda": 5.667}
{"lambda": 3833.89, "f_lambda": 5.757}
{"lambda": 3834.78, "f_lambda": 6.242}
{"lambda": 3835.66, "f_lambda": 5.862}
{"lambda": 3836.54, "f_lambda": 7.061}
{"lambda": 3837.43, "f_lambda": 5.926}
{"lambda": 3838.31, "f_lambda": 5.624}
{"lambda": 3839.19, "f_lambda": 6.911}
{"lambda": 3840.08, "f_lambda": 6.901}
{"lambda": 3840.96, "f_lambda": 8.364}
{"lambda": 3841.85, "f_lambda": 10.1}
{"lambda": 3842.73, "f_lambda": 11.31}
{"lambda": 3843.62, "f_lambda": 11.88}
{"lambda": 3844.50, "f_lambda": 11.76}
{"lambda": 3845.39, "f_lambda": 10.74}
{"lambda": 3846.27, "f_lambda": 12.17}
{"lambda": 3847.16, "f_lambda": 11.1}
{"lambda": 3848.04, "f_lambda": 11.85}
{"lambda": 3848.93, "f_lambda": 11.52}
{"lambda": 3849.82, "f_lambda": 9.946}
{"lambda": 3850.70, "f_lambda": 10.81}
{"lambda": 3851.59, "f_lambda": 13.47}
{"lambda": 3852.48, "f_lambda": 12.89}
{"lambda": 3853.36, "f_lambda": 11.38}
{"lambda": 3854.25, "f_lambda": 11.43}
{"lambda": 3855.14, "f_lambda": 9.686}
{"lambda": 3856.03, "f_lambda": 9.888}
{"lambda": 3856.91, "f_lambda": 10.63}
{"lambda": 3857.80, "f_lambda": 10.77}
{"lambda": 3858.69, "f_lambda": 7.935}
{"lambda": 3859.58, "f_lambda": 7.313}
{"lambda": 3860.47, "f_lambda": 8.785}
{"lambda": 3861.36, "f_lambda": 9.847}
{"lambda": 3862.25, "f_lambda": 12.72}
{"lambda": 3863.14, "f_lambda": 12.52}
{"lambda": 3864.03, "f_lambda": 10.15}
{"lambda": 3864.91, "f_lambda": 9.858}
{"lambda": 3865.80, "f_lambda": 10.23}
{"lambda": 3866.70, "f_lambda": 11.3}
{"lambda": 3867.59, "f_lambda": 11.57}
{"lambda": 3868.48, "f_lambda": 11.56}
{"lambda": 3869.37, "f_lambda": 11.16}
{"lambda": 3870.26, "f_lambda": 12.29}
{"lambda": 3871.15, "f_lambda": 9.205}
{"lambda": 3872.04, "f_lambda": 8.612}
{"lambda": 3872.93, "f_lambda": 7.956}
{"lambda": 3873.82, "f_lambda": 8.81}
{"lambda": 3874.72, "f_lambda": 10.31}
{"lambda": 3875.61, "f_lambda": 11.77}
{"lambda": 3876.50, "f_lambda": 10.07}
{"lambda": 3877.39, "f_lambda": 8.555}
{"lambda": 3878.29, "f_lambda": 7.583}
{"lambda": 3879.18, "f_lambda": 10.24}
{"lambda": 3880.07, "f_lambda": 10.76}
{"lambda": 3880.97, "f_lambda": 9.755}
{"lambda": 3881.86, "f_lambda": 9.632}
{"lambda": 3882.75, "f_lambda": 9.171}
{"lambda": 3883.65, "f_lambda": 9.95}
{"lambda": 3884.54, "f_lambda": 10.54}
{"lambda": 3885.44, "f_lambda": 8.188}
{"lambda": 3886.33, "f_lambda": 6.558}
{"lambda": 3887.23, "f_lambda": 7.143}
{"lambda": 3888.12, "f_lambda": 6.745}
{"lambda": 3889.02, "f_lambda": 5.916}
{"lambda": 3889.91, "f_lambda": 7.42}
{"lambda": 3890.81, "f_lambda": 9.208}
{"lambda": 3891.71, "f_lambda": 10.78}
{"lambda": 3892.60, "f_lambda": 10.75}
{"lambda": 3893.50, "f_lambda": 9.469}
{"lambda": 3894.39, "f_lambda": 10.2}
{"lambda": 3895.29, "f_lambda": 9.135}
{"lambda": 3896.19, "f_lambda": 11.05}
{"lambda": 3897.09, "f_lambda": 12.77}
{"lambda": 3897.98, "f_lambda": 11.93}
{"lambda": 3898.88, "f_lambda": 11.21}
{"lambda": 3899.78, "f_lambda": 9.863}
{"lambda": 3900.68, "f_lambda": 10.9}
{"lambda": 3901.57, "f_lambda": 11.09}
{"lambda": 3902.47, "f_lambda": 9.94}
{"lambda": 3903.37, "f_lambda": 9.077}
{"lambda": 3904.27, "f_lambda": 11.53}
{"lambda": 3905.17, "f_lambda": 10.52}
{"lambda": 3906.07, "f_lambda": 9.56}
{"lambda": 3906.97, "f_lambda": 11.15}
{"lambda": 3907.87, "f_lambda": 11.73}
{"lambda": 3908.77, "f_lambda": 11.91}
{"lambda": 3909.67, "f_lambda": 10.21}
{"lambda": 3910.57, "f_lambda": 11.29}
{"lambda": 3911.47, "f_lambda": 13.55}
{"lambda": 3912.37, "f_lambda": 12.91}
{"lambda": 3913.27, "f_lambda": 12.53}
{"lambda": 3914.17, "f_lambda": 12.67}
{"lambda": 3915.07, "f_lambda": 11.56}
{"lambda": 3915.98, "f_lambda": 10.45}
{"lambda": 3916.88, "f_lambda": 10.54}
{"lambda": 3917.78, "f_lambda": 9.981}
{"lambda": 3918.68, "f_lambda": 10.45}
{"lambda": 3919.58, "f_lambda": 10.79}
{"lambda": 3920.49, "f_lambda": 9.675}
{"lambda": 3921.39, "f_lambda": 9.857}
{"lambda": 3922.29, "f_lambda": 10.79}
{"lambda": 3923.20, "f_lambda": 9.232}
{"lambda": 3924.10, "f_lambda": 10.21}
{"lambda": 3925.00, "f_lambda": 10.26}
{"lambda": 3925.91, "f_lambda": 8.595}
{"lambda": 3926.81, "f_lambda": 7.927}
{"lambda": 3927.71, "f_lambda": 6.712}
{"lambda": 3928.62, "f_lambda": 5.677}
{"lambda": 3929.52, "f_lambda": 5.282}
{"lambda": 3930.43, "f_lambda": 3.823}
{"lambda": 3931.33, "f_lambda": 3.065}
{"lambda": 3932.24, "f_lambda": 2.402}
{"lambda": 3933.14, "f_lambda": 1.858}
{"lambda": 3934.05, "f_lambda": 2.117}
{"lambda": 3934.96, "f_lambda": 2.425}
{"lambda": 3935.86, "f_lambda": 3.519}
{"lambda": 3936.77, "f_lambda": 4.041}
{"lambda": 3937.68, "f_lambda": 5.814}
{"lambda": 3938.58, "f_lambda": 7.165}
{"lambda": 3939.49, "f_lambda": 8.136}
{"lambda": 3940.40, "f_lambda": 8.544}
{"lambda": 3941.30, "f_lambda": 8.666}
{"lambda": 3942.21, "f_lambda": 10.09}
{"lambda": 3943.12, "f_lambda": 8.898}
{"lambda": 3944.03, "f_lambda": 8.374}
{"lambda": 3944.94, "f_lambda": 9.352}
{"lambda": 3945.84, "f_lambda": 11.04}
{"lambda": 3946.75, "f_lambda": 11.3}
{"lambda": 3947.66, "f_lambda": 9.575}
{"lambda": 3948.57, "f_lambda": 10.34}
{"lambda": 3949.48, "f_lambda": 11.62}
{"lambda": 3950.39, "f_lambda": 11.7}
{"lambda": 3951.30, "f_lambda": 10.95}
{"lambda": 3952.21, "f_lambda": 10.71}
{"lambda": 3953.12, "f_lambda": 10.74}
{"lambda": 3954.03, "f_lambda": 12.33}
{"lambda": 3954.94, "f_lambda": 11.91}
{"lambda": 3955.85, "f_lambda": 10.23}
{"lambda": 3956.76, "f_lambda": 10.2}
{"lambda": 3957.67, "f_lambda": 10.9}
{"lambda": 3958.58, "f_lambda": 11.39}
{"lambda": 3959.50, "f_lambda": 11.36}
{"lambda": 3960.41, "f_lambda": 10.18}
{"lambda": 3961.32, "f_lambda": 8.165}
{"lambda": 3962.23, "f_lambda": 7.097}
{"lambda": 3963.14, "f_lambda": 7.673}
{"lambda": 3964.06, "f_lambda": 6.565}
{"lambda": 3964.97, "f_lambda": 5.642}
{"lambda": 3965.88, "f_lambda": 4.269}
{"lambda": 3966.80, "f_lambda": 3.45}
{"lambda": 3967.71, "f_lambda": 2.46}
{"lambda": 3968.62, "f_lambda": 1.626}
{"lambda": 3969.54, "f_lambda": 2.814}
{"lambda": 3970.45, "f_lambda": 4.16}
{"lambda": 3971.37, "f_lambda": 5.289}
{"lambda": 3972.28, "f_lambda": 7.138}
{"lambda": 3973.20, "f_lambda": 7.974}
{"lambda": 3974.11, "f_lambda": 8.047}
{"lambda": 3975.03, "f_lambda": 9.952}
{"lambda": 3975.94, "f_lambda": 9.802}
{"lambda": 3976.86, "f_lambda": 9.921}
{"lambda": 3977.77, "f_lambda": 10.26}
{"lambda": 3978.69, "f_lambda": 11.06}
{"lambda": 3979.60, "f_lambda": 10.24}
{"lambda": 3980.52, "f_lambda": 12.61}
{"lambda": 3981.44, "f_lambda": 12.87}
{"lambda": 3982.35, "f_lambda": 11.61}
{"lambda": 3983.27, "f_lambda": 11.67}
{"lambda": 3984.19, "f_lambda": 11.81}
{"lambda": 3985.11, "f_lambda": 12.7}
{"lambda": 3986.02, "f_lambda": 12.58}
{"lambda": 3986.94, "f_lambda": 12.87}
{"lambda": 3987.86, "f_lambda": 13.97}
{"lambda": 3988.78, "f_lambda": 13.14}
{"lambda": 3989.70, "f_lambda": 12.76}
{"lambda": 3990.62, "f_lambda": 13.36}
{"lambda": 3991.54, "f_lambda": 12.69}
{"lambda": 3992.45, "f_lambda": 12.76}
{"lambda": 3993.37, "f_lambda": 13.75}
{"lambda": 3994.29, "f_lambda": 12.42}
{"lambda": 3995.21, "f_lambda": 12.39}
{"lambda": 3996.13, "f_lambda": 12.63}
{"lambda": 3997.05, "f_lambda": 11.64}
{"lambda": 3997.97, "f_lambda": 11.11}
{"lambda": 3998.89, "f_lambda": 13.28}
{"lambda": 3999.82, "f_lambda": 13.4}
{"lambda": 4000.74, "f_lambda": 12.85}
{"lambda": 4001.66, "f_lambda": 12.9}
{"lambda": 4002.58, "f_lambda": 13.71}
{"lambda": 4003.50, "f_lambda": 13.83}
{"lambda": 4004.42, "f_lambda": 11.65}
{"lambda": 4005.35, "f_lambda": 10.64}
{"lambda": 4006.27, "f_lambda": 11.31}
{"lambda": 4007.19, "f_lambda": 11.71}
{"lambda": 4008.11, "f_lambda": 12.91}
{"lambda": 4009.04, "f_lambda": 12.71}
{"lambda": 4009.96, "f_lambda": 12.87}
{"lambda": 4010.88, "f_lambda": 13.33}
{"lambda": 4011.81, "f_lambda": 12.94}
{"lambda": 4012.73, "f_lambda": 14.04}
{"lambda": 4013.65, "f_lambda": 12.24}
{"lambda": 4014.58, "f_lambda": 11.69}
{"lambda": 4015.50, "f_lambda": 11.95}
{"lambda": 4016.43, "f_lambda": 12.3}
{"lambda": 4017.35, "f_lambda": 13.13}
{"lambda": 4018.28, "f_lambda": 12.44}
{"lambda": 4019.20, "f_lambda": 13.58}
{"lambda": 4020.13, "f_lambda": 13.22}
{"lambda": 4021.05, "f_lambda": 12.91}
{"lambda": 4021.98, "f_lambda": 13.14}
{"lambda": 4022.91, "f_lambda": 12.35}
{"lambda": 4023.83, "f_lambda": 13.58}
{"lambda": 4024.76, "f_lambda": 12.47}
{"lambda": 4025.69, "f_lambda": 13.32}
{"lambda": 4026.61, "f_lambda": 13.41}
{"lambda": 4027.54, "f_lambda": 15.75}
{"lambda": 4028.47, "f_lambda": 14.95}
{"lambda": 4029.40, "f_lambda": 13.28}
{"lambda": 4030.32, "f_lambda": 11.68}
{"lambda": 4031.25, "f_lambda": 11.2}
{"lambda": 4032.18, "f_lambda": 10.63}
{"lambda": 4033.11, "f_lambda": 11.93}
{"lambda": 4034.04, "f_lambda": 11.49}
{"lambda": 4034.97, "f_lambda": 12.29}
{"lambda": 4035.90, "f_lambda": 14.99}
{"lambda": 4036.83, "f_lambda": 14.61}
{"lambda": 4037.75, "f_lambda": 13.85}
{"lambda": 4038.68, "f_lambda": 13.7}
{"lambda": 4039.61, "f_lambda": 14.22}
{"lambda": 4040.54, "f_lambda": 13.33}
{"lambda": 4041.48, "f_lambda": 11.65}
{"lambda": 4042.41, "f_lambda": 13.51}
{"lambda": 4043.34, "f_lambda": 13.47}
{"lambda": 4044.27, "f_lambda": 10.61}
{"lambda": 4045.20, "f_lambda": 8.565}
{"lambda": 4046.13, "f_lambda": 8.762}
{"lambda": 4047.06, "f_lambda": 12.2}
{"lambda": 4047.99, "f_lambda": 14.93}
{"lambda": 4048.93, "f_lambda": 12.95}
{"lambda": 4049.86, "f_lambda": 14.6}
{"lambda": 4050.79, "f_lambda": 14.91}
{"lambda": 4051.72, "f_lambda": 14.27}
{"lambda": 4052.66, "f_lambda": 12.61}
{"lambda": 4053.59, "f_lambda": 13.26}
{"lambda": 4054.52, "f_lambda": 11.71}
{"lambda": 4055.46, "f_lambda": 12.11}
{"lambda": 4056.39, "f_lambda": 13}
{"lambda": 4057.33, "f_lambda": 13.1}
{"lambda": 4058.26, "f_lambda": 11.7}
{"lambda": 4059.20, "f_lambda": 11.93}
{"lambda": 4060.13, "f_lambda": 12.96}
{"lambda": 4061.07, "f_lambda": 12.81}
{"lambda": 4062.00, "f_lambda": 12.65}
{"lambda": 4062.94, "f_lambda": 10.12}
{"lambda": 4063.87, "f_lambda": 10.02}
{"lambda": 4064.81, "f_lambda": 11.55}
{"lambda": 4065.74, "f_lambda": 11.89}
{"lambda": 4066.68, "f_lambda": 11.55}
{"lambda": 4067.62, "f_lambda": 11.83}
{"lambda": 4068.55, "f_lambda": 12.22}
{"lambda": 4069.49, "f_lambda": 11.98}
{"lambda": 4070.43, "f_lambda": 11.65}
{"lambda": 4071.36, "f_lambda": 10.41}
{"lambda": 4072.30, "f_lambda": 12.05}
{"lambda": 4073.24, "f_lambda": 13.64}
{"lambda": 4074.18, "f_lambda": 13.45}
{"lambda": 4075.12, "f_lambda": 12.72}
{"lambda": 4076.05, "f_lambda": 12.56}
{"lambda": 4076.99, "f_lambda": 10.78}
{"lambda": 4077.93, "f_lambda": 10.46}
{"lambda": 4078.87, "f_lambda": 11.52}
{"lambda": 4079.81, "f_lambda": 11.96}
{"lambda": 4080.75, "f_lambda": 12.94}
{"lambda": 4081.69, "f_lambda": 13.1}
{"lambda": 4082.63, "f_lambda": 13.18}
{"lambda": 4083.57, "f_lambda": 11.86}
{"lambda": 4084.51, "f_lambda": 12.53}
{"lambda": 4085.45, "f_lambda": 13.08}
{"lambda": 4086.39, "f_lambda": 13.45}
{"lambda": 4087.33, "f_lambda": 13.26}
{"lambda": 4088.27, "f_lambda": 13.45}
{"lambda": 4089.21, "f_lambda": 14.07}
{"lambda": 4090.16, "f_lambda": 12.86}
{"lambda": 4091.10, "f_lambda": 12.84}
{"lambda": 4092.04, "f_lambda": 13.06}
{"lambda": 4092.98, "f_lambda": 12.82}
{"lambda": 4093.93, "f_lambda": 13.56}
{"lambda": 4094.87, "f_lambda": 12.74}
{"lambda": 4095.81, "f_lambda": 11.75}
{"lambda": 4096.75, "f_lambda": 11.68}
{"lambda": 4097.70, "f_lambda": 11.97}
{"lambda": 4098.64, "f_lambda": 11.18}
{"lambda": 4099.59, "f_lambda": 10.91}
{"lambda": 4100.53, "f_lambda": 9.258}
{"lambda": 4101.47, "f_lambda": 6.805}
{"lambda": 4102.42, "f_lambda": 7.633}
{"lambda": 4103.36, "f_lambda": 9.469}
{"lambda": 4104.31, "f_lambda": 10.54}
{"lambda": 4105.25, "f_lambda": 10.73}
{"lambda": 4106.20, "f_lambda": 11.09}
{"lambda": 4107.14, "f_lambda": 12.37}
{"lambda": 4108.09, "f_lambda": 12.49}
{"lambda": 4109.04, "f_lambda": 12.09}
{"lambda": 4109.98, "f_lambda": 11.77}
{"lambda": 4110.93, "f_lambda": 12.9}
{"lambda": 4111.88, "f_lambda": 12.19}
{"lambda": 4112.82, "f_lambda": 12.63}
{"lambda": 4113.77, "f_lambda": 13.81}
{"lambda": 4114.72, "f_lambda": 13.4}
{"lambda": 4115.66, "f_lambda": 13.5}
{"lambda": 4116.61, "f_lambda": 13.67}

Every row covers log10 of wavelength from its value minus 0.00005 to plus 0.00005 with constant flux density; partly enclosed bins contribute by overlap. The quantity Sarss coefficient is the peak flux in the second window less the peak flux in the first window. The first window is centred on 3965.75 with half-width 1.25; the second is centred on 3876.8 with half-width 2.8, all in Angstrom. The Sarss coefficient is 6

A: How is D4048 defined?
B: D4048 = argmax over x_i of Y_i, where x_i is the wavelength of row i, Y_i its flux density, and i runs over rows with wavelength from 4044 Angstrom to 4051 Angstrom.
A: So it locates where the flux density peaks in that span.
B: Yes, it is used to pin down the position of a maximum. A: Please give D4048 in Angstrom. 4047.99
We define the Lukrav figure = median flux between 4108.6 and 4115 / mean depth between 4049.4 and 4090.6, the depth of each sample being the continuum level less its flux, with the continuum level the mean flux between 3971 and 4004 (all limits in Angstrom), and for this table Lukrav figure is -17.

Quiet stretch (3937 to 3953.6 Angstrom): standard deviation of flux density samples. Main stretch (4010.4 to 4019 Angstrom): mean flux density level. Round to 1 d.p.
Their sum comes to 14.3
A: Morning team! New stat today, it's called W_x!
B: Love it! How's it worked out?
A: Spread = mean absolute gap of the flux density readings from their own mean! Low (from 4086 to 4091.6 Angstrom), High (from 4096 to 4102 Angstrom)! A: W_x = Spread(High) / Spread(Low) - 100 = -95.5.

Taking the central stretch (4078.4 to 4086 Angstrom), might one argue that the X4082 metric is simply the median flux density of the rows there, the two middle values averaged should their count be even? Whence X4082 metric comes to 12.7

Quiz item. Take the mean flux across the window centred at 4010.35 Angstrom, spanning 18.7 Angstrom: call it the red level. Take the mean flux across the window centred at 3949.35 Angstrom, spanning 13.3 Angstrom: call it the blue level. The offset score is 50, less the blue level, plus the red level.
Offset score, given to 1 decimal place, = 52.0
